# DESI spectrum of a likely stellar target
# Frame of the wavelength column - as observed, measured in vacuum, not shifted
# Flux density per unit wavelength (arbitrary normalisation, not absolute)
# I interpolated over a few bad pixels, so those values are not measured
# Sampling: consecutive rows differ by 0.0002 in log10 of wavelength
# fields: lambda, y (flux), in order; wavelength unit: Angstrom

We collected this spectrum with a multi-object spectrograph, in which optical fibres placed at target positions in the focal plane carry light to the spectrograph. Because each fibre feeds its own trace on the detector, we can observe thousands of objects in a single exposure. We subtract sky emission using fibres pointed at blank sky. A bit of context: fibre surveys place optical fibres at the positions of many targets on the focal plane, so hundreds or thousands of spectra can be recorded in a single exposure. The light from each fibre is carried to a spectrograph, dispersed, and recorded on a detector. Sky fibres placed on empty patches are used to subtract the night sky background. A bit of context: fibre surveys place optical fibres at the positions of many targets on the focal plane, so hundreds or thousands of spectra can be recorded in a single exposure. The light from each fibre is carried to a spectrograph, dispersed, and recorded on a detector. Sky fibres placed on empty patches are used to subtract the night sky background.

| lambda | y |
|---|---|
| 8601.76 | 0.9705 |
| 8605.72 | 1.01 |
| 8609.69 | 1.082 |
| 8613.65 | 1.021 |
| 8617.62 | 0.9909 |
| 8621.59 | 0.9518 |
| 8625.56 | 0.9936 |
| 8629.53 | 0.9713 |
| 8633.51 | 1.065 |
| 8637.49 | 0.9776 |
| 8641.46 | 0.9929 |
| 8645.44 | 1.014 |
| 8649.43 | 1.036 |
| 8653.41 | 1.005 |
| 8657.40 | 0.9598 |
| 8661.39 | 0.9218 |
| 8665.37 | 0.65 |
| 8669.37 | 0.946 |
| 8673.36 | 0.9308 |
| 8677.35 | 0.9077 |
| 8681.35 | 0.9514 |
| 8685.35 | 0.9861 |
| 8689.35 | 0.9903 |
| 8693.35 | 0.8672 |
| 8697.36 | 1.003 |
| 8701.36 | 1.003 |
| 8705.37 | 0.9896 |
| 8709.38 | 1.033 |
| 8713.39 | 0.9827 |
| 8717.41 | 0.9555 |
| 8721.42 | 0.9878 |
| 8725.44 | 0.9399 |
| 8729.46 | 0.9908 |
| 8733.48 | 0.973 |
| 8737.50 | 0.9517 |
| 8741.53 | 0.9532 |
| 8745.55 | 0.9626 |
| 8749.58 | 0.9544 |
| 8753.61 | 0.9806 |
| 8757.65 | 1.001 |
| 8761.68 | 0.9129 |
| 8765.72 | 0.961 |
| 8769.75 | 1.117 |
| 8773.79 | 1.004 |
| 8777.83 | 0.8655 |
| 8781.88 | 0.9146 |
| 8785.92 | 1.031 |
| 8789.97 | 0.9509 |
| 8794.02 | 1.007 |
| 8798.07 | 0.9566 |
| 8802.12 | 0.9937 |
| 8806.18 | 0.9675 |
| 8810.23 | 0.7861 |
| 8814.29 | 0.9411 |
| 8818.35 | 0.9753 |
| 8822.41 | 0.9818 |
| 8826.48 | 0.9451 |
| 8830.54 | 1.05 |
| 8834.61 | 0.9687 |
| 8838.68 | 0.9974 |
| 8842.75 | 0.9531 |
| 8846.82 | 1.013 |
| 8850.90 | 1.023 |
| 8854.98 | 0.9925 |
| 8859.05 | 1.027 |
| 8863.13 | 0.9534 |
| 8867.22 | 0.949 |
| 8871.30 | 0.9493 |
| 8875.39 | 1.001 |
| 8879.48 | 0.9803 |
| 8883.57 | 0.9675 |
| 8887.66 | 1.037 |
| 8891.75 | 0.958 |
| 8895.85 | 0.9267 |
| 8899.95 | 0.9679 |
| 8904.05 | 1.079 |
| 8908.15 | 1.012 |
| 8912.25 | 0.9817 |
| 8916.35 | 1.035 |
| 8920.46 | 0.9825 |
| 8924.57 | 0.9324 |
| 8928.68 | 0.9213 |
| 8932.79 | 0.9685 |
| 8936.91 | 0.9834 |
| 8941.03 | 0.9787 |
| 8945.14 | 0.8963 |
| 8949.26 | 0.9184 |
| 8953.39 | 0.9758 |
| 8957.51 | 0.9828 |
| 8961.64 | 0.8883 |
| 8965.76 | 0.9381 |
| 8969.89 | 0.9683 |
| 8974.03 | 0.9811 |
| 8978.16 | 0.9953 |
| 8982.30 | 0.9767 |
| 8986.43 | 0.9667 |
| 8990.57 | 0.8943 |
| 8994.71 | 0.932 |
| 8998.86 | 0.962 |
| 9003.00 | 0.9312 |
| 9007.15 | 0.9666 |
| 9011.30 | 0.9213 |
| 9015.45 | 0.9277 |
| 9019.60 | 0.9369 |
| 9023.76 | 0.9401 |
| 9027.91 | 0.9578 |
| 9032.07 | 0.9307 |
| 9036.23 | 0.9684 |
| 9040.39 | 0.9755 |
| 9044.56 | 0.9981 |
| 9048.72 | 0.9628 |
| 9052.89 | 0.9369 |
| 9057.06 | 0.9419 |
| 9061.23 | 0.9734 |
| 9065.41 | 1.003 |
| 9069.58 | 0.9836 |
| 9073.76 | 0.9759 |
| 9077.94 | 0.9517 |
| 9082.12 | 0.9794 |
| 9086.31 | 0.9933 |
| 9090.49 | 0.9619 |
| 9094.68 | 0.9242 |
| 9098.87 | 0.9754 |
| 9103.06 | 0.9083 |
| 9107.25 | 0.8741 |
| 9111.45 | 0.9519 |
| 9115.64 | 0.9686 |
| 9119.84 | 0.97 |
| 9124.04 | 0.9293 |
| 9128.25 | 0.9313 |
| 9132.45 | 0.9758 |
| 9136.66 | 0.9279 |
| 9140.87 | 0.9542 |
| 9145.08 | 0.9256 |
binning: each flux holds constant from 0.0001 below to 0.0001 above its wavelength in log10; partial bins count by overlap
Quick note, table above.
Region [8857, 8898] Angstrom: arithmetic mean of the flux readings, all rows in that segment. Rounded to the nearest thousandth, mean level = 0.975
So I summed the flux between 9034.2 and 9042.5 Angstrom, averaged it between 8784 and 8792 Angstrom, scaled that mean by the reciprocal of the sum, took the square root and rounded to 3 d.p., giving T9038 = 0.714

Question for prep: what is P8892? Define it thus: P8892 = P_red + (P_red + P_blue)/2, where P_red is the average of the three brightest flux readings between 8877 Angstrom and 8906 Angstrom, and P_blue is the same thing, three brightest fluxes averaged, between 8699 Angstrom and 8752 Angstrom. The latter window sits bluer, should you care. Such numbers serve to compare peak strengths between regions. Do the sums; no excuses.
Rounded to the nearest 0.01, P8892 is 2.05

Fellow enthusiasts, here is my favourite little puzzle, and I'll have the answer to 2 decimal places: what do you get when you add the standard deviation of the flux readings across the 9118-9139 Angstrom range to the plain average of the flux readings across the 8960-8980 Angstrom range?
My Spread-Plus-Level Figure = 0.98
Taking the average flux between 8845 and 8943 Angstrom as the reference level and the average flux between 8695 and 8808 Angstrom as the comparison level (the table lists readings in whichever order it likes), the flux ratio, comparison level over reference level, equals 0.99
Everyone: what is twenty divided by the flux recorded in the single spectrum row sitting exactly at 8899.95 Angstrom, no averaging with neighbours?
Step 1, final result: 20.7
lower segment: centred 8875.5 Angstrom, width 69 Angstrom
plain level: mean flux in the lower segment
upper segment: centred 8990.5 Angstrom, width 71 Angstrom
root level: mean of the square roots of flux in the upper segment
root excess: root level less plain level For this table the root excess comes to -0.014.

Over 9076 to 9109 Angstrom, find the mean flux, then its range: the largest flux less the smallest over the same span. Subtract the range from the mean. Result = 0.83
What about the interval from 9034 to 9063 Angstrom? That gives 0.90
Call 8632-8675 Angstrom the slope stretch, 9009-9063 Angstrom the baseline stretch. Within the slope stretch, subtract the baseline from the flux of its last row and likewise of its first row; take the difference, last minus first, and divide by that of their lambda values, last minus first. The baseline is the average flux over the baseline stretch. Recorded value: -0.0034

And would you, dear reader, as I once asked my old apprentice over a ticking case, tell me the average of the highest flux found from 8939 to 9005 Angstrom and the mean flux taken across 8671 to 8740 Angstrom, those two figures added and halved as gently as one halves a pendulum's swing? 0.981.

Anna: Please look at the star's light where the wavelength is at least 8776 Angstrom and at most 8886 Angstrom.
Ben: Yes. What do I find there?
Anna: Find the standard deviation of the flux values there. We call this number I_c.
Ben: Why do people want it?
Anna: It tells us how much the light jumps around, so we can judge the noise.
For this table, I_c 0.05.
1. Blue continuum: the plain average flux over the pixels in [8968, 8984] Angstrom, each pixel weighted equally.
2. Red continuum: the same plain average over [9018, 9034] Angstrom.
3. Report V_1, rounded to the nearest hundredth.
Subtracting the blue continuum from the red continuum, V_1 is -0.04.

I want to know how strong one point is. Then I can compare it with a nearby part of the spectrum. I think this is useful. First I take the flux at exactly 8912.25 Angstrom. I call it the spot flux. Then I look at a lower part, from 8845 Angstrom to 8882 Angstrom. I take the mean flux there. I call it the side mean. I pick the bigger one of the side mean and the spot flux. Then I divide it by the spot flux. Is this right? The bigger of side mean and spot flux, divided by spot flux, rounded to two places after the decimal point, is 1.01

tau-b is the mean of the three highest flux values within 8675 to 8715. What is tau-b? 1.01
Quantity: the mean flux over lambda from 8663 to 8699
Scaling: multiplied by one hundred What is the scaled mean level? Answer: 91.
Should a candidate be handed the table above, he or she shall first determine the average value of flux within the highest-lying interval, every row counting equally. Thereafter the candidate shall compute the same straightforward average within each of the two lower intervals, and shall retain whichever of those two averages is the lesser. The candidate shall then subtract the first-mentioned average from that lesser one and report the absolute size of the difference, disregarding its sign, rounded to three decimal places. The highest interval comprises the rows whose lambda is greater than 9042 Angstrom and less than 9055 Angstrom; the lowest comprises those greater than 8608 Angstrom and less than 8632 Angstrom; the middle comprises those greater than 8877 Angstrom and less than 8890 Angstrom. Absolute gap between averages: 0.029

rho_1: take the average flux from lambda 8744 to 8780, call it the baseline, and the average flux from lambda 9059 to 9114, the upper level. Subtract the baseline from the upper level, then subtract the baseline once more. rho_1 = -0.99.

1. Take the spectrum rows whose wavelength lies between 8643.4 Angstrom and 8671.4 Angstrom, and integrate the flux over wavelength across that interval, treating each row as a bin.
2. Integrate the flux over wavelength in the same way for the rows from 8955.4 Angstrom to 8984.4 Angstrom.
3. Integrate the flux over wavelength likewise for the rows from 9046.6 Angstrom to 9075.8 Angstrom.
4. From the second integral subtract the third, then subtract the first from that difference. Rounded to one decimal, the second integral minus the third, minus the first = -26.5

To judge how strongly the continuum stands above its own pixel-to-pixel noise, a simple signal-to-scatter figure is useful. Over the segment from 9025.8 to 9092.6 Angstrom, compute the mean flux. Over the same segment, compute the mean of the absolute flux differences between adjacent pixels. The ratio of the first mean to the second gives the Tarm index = 42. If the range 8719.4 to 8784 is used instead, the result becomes 18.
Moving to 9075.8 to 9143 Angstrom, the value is 27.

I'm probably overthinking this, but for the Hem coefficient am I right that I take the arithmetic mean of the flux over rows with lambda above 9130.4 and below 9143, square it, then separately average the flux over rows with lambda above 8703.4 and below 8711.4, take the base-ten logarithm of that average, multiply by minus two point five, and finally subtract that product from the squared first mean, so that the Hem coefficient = 0.92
